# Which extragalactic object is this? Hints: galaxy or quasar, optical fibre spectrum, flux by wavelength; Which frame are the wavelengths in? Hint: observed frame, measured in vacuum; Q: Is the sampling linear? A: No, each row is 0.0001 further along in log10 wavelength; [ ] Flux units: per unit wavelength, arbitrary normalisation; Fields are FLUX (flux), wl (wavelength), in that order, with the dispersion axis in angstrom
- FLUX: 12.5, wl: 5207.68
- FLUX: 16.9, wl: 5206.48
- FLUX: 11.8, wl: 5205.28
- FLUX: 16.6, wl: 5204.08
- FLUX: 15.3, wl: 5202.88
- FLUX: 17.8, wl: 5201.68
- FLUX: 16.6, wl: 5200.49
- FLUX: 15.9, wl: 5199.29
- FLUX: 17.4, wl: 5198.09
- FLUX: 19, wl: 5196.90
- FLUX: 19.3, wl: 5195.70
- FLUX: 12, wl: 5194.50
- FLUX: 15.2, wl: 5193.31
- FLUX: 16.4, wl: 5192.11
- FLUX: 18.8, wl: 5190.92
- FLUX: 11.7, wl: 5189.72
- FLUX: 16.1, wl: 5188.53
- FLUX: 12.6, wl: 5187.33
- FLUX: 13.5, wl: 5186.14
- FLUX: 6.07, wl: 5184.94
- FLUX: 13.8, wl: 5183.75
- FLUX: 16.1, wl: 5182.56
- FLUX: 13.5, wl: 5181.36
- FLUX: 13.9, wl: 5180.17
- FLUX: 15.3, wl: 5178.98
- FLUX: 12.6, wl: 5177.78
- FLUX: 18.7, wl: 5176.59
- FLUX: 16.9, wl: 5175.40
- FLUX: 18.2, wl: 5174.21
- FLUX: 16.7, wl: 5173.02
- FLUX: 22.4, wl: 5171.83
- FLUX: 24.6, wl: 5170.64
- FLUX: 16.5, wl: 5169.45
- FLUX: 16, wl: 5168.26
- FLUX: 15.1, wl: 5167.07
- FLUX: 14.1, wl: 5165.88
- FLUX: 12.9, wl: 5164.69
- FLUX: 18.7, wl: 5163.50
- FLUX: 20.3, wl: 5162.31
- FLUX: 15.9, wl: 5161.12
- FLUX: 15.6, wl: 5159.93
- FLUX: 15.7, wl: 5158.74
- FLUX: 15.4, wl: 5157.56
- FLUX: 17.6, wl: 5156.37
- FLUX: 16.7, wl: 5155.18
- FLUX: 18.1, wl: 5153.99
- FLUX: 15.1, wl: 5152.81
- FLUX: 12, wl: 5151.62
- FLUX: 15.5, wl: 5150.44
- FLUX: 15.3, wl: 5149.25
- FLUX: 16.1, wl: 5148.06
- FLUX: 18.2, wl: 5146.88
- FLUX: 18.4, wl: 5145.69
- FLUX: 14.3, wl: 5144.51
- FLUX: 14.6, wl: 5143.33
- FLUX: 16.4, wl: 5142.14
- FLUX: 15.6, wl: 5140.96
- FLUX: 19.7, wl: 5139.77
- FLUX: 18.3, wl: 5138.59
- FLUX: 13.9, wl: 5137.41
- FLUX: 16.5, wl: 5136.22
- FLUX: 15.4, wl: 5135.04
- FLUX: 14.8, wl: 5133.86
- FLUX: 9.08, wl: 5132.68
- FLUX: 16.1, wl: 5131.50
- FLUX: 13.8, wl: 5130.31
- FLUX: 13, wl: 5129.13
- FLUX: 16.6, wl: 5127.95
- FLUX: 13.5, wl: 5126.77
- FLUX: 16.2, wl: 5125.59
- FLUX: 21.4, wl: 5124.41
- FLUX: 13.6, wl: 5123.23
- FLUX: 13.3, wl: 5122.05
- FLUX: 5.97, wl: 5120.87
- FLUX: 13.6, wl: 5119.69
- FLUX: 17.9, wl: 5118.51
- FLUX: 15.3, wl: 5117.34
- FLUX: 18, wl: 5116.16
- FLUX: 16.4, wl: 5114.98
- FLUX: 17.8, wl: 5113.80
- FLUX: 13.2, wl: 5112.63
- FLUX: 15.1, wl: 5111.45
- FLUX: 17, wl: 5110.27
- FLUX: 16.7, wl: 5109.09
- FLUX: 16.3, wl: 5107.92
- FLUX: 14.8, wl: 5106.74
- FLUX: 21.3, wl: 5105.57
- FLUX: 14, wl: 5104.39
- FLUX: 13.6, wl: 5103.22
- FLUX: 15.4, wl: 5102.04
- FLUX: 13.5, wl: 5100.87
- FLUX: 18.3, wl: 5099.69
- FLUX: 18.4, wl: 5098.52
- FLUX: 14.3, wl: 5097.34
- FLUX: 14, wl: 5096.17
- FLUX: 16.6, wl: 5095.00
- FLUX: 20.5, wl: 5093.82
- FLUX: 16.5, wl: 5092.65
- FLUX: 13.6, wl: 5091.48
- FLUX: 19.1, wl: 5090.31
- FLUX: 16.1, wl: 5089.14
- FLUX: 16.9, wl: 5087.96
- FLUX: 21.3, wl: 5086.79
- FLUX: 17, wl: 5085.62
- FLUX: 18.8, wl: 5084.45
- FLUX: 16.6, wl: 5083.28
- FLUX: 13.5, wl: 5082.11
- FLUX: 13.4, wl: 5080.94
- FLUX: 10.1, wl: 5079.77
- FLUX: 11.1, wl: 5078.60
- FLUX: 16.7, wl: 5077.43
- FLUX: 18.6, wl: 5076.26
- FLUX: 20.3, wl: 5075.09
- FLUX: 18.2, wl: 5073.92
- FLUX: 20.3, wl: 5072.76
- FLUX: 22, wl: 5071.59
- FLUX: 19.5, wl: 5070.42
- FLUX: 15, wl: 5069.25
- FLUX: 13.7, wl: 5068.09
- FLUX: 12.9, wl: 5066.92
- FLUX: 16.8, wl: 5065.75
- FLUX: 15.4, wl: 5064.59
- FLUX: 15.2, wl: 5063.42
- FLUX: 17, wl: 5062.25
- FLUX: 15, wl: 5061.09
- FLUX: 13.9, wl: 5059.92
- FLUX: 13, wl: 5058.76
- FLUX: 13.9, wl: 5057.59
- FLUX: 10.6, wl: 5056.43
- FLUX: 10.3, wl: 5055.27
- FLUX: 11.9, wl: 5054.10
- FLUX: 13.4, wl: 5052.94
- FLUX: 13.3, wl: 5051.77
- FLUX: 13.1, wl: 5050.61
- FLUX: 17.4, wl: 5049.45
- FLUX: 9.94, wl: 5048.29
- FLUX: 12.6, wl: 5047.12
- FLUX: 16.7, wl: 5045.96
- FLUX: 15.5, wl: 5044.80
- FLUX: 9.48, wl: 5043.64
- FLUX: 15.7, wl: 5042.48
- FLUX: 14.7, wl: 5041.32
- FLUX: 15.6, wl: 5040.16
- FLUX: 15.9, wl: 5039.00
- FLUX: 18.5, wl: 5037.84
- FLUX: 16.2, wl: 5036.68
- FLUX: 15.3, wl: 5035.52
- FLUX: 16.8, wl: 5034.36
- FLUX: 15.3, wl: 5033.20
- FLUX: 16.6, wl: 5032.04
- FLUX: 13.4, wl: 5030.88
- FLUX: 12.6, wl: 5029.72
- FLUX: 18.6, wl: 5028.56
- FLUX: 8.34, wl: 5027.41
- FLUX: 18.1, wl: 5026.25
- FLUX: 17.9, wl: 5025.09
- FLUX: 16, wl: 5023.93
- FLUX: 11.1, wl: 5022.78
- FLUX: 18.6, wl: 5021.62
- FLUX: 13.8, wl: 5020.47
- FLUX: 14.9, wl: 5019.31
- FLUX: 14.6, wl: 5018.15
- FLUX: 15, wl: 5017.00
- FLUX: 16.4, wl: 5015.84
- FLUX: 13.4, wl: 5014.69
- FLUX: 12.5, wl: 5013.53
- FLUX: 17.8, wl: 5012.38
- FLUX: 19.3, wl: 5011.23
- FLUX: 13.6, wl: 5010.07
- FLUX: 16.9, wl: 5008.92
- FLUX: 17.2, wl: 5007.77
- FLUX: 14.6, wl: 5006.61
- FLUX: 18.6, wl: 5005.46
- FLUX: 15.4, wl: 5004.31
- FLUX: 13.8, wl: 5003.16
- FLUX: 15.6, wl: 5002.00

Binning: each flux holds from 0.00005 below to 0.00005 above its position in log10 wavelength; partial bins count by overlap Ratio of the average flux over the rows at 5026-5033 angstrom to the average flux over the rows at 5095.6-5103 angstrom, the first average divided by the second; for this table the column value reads 0.93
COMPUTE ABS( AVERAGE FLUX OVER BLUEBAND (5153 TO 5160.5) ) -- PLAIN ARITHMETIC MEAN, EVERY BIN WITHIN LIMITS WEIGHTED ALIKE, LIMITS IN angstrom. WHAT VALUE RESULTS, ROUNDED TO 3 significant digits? 16.5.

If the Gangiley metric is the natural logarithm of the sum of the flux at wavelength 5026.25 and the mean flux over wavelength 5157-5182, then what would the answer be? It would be 3.55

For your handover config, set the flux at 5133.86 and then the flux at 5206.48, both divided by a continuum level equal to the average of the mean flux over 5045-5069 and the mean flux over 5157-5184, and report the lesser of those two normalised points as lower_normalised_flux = 0.98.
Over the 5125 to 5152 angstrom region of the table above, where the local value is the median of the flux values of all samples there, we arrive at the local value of 15.5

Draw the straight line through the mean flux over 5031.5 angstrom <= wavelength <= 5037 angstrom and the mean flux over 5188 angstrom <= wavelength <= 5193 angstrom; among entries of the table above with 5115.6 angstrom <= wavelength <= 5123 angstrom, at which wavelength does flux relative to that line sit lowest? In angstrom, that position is 5120.87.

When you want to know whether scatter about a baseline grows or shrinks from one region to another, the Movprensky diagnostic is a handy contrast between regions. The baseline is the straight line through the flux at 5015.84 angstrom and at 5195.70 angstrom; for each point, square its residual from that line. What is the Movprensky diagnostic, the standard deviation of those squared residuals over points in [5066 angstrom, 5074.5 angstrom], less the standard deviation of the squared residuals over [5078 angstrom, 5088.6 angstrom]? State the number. -11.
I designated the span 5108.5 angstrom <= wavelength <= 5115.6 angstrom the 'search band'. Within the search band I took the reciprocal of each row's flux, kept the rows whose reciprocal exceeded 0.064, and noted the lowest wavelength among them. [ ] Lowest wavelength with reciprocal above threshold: 5111.45 angstrom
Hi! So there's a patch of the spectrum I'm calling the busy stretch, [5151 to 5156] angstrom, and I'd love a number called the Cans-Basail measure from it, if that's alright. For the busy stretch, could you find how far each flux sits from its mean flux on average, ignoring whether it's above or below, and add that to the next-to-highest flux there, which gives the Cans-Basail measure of 18.6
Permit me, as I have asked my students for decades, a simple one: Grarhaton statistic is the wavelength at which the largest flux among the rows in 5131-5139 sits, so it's 5138.59 angstrom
